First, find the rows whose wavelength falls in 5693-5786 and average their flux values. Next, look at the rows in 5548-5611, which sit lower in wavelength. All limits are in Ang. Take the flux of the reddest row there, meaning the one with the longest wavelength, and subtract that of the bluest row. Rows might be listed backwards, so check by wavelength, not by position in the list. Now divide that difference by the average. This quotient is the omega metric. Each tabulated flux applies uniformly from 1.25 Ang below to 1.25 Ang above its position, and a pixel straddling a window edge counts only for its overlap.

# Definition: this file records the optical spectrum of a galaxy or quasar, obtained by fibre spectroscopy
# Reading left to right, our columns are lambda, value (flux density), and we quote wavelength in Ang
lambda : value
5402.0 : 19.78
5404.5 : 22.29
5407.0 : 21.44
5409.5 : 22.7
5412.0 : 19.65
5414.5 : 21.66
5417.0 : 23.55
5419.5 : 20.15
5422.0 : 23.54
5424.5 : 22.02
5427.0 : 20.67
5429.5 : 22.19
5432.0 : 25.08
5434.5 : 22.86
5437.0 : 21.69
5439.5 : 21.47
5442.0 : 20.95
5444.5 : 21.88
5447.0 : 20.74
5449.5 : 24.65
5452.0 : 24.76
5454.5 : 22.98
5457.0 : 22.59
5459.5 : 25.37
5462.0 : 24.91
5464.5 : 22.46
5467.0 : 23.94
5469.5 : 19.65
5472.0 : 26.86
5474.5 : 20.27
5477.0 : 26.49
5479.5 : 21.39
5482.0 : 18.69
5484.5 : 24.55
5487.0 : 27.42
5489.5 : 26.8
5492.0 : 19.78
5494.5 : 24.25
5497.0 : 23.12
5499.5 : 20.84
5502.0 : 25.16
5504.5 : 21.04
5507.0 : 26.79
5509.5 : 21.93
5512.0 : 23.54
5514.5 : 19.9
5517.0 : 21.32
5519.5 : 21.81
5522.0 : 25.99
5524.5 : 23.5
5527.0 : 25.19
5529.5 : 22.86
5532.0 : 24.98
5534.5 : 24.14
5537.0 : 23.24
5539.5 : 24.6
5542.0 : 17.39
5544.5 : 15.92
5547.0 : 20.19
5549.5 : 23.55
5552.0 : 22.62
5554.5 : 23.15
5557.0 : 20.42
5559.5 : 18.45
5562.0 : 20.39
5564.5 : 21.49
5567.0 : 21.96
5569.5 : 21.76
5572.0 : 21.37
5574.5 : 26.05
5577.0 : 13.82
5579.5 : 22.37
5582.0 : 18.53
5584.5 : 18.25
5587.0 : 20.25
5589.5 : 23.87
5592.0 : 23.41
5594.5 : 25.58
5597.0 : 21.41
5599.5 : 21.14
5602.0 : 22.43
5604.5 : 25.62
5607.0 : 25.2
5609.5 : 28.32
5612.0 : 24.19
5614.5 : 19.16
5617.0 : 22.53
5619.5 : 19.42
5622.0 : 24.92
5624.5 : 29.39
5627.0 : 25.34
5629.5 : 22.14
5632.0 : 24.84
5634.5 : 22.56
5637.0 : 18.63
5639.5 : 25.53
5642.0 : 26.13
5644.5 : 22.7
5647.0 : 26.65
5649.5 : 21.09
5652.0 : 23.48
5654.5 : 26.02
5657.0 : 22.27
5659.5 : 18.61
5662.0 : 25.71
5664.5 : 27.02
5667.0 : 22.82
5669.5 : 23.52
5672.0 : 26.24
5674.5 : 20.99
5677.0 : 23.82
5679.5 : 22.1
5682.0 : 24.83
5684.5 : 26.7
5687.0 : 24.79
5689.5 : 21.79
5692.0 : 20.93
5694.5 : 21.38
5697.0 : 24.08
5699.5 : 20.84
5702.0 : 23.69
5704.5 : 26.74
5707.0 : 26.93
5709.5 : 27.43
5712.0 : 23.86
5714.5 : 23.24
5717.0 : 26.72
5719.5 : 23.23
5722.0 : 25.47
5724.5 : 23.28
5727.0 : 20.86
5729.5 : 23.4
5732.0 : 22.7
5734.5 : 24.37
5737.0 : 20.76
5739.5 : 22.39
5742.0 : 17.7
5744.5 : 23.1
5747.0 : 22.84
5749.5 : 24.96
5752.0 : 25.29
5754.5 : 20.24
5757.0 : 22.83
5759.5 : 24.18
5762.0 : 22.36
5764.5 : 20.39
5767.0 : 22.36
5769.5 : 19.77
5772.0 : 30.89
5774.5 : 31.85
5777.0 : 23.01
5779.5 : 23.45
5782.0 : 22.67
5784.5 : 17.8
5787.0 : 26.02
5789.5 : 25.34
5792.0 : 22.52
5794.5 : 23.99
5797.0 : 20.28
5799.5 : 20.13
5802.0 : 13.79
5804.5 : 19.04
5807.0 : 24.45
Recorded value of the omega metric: 0.20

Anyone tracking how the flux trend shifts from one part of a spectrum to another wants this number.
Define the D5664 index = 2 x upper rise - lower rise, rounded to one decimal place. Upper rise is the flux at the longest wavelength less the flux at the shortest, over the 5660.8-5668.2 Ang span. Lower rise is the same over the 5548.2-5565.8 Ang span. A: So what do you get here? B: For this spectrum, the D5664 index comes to -3.7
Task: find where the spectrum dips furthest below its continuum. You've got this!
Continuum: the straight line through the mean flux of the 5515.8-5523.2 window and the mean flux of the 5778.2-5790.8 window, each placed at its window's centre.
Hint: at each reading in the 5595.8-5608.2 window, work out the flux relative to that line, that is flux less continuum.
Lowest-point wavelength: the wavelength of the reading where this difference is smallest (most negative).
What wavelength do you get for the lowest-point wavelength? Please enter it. 5599.5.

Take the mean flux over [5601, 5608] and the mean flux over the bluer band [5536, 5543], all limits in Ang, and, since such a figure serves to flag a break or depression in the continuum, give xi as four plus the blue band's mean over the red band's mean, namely 4.89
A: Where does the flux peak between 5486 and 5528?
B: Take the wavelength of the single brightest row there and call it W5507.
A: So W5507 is 5487.0 Ang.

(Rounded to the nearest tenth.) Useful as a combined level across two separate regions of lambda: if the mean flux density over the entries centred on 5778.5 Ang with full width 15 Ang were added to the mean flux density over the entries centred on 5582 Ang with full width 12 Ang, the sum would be 43.6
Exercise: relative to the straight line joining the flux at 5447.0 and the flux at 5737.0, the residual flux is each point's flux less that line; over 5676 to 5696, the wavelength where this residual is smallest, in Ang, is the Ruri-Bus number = 5692.0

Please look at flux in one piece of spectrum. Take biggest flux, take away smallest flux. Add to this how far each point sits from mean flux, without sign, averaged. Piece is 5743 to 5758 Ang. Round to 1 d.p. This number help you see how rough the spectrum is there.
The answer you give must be 6.3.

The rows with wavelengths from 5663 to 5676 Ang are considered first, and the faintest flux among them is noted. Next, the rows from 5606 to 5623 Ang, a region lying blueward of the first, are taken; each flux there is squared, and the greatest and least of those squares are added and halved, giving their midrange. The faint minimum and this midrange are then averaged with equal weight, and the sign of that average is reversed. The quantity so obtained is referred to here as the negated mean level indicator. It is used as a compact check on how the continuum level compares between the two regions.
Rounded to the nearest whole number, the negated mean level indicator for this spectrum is -303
